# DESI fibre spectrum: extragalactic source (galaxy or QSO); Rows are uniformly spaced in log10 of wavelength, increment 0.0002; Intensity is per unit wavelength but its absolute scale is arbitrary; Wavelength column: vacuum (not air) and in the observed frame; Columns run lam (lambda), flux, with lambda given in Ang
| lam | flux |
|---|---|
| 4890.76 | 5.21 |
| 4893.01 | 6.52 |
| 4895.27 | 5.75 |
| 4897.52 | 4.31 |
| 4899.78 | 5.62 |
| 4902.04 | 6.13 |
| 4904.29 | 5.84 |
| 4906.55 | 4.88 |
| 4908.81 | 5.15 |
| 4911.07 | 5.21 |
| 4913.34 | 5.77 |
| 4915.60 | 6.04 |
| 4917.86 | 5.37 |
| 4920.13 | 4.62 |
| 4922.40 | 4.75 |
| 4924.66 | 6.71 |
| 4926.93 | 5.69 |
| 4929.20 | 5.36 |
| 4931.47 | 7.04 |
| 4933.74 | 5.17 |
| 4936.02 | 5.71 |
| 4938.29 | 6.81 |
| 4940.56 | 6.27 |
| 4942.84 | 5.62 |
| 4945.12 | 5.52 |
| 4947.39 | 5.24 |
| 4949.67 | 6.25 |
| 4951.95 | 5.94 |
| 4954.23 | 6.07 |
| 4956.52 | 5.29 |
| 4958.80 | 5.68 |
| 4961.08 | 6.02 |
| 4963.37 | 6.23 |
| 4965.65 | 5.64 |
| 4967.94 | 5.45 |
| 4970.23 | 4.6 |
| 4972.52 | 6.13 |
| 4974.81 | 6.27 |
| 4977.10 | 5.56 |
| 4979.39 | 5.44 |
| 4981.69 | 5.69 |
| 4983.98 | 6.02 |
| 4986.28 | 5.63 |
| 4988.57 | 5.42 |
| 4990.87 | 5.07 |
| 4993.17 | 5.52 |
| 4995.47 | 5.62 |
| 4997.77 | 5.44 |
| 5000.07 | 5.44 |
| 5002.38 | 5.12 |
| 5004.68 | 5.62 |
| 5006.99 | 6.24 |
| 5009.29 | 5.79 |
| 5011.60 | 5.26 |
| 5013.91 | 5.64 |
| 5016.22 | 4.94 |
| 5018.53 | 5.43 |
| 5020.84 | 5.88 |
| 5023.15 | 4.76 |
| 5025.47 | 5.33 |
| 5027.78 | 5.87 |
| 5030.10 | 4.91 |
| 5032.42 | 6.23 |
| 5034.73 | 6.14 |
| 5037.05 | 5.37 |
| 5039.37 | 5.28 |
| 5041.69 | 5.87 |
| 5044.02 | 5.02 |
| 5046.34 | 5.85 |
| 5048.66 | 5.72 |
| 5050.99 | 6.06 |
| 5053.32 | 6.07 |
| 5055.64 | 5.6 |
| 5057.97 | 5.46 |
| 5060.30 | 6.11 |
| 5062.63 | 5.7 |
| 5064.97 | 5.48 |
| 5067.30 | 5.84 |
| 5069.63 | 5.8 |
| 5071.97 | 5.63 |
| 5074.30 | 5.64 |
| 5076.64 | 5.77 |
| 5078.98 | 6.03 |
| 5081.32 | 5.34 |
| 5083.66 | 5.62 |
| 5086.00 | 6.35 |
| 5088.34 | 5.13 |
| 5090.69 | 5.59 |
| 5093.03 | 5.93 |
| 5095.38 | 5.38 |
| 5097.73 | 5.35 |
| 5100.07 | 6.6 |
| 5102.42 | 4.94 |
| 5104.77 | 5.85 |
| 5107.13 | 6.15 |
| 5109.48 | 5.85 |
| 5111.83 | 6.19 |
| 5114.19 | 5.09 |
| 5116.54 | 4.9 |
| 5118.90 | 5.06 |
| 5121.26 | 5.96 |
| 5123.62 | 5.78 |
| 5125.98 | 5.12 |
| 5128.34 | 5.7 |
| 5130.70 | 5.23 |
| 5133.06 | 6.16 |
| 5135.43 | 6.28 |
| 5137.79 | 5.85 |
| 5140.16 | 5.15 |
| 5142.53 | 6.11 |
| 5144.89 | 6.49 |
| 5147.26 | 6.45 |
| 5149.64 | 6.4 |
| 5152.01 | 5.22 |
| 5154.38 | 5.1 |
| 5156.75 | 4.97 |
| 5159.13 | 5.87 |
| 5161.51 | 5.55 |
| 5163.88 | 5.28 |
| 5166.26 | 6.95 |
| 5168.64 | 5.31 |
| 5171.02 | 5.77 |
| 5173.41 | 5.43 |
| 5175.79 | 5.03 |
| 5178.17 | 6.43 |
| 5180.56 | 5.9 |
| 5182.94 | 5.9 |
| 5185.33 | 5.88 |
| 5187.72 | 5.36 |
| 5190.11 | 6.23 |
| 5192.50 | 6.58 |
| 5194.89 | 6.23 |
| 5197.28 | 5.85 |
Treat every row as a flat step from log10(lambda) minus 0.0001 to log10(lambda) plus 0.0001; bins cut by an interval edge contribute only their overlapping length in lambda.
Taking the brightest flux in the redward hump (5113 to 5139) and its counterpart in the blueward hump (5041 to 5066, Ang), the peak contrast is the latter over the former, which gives 0.97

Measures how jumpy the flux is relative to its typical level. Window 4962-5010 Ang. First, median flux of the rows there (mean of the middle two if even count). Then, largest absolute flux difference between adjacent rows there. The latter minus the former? -4.09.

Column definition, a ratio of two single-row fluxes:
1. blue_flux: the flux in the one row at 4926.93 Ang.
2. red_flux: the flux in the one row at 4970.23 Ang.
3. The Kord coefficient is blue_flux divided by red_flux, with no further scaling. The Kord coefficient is 1.24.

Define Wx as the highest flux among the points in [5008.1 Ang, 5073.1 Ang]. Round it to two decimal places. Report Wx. 6.23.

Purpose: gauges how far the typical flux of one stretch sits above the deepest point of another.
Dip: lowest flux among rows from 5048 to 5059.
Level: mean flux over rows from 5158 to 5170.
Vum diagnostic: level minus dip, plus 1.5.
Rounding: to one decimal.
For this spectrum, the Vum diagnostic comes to 1.8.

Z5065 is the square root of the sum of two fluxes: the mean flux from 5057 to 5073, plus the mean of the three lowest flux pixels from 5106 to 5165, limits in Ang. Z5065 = 3.27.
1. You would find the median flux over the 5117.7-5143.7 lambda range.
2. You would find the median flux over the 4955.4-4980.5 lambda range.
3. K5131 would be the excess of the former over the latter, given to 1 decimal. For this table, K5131 0.1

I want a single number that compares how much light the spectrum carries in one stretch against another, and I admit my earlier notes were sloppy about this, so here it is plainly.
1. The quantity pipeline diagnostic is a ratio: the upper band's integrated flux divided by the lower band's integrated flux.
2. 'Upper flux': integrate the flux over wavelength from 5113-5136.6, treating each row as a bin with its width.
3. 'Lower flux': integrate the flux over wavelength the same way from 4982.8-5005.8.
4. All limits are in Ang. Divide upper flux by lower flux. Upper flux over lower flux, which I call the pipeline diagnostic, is 1.03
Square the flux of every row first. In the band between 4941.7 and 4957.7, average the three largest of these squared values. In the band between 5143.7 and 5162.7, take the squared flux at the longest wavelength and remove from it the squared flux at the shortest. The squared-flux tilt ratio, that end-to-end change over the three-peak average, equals -0.31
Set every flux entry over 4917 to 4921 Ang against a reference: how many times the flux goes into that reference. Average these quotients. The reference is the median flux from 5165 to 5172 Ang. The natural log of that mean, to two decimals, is 0.15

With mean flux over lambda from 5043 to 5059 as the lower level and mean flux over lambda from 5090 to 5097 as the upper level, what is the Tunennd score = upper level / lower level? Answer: 0.99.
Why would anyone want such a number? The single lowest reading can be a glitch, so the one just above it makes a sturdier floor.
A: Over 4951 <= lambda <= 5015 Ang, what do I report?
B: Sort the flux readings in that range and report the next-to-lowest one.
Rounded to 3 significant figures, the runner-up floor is 5.07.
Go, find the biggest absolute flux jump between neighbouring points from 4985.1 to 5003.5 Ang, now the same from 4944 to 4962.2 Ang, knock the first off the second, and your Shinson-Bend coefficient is 0.56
